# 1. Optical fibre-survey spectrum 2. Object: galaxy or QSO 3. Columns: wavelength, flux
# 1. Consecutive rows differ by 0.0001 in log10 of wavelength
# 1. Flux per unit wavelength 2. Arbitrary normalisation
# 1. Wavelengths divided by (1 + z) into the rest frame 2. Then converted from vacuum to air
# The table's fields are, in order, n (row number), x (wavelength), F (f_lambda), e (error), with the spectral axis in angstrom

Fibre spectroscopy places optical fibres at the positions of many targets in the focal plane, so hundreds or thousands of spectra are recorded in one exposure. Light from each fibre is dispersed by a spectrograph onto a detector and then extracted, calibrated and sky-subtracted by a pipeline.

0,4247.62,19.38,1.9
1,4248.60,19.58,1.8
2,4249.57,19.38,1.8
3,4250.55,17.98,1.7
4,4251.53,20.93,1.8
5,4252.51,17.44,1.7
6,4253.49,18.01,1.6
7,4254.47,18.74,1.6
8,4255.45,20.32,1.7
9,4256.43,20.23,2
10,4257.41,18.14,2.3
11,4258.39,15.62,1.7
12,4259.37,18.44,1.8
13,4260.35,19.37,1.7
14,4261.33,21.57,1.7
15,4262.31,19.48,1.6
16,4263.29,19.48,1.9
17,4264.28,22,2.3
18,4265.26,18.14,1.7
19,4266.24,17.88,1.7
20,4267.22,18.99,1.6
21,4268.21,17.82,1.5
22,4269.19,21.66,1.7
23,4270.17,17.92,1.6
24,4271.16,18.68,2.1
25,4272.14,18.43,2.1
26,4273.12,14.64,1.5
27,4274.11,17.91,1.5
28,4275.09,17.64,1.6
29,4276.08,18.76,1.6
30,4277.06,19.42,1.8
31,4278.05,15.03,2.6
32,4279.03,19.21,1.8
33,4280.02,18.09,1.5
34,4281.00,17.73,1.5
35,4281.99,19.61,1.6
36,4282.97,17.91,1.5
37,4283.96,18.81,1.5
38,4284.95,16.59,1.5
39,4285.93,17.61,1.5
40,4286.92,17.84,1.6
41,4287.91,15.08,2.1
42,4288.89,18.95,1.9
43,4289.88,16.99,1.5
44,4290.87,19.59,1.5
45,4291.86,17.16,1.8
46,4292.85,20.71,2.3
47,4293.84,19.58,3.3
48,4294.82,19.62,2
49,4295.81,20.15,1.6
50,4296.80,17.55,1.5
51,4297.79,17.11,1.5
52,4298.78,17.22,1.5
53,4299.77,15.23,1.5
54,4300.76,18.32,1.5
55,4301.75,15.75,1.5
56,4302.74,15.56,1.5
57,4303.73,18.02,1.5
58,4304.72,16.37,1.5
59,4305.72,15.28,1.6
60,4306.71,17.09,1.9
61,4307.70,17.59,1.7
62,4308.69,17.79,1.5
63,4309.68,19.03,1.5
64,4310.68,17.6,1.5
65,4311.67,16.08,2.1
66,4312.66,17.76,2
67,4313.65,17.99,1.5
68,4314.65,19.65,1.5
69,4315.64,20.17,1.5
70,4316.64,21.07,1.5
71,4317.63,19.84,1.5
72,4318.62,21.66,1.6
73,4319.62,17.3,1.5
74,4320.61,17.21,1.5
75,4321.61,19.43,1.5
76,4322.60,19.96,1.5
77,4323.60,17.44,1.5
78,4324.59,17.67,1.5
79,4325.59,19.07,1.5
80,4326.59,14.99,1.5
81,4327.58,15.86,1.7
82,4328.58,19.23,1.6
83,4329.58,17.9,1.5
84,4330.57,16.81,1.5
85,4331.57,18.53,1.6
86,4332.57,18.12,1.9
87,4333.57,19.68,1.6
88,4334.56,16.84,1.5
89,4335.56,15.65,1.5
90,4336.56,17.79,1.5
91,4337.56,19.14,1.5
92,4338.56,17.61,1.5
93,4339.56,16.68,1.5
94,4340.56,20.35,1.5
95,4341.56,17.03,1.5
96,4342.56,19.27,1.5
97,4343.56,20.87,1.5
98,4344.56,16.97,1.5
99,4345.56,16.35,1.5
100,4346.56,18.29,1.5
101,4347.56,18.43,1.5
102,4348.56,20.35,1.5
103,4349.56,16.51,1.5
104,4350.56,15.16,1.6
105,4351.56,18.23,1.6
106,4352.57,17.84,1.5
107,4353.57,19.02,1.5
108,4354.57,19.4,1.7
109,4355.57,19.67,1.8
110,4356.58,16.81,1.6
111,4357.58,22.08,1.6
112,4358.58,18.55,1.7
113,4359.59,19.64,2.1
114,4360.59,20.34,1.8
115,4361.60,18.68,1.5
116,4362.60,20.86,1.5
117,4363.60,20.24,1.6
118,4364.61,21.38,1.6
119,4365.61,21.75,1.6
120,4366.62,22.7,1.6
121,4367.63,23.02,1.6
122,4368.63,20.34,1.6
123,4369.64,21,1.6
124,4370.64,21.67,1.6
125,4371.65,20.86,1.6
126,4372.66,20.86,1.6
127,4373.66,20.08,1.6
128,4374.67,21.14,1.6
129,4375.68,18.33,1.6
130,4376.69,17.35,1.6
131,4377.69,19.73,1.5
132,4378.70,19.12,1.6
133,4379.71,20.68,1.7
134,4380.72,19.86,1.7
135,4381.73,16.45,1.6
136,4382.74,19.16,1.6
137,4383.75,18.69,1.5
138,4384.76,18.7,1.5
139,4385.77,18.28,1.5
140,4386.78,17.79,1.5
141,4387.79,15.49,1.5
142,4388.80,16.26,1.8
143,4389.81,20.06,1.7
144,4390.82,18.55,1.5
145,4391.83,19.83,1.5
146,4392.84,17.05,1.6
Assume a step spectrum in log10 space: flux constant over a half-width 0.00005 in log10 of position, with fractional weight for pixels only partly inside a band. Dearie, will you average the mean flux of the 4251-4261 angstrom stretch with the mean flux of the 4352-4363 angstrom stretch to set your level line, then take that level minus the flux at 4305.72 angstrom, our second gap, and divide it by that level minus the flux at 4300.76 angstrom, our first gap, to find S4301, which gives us 5.2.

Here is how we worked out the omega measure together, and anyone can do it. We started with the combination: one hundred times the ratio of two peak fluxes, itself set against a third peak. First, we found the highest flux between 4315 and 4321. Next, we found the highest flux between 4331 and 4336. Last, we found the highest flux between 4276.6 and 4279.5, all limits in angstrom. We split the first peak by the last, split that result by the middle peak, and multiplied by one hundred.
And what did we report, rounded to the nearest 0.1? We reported 5.7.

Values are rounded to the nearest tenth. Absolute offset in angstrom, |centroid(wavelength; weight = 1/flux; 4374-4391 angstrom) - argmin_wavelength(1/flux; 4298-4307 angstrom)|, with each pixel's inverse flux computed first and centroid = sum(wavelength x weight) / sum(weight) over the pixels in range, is 82.1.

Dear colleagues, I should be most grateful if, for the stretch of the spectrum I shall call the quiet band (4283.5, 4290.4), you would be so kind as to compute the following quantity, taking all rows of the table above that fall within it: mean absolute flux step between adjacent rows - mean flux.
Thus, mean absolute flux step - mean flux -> -15.4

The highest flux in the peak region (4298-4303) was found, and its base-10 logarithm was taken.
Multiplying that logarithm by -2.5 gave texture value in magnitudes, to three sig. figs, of -3.16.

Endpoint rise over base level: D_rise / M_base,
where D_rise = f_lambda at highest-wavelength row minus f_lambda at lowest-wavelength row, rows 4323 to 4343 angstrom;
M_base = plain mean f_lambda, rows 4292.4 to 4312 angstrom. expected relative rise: 0.10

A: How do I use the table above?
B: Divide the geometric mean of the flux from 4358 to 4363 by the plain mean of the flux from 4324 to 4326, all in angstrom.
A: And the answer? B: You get 1.07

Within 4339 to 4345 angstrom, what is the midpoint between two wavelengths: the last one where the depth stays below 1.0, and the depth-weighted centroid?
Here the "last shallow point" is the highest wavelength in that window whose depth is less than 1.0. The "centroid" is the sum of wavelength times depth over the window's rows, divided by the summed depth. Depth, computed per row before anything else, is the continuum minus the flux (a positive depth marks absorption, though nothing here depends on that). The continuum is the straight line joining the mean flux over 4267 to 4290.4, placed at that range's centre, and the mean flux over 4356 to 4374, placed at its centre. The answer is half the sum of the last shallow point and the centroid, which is 4342.7 angstrom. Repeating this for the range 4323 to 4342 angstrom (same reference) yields 4336.5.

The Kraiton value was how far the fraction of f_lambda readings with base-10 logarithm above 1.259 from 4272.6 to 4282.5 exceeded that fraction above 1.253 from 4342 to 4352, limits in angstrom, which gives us -0.20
